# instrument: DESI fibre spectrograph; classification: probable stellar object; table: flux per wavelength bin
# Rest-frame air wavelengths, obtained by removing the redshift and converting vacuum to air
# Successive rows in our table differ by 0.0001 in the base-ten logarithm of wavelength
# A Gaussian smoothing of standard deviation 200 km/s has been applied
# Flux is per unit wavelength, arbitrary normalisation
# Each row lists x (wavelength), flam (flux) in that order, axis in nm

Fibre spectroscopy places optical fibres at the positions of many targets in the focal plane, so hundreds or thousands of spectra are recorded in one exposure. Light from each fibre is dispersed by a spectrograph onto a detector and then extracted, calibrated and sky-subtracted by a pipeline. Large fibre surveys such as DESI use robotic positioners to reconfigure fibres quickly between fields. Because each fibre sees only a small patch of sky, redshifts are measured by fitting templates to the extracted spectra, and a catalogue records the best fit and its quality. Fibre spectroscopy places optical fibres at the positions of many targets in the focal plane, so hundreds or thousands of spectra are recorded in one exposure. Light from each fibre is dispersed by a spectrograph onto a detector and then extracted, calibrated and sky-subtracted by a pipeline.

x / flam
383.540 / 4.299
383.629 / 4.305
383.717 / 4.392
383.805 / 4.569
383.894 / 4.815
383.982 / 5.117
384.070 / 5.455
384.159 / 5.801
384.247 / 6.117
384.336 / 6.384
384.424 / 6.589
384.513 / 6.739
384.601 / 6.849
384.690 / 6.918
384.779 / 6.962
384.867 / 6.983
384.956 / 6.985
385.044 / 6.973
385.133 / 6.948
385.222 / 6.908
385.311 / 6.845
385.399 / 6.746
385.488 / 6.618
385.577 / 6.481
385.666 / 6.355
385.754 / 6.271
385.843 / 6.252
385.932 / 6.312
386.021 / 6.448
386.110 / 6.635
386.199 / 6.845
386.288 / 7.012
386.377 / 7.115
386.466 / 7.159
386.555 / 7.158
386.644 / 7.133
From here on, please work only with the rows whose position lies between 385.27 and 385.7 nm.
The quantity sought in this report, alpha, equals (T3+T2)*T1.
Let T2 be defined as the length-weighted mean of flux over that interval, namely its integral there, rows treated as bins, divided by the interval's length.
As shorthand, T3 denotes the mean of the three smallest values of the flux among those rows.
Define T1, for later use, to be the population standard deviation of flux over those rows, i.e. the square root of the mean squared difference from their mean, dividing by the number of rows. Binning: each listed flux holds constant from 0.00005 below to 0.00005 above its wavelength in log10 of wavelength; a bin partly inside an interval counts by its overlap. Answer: 2.31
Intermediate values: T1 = 0.18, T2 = 6.61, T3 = 6.5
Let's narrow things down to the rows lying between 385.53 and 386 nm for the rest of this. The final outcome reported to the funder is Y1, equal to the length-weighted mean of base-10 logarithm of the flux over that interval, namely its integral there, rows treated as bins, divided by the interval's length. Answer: 0.80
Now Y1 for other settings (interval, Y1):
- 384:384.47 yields 0.78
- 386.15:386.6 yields 0.85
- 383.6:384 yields 0.66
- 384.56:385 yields 0.84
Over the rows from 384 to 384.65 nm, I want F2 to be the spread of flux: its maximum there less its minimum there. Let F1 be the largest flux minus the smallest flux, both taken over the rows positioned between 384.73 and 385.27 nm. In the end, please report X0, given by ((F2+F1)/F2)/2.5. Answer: 0.42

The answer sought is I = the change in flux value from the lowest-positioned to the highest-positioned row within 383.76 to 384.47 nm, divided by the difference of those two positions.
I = 3.3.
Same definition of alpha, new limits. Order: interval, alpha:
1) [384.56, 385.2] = 0.62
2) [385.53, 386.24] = 2.42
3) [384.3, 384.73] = 2.54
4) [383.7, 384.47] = 7.64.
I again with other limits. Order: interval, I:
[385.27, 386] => -0.9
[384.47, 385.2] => 0.3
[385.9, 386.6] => 1.4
